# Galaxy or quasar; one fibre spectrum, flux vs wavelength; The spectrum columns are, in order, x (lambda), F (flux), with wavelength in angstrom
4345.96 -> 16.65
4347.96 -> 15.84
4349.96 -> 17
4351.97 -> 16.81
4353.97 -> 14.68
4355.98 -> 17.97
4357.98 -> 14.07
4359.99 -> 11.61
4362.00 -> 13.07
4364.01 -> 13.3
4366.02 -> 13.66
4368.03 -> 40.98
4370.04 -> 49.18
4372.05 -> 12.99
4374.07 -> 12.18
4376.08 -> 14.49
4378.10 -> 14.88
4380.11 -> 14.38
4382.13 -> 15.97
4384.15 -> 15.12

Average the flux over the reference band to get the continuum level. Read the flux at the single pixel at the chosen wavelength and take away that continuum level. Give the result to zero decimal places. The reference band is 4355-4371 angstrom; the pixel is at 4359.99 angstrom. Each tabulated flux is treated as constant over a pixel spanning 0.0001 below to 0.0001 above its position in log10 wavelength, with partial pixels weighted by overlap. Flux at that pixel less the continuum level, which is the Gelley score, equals -10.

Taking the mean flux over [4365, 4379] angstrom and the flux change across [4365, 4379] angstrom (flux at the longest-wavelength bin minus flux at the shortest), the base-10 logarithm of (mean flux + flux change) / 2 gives 1.08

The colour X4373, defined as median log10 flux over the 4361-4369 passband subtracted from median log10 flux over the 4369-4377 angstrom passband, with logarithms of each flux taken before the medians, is 0.01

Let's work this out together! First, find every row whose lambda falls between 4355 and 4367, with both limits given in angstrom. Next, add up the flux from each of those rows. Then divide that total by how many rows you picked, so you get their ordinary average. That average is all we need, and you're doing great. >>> 13.9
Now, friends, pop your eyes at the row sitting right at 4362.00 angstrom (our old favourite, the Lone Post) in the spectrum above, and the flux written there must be 13.07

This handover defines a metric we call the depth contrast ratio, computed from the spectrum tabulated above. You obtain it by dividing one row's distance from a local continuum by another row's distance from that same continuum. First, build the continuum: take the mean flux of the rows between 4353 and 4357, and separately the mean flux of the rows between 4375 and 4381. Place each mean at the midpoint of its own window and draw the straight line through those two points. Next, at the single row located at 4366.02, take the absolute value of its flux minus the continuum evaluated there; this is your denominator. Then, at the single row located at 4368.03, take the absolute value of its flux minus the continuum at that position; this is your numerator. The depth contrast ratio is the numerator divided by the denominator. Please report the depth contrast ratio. 14.0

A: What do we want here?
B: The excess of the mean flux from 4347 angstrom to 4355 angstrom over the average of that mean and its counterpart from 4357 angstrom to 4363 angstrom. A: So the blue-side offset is 2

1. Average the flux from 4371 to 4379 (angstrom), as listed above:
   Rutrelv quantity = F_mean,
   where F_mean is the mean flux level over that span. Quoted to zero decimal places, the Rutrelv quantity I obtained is 14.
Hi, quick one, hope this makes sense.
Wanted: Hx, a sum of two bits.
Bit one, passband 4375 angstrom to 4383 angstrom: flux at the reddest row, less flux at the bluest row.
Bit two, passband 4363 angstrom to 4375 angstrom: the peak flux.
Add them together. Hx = 51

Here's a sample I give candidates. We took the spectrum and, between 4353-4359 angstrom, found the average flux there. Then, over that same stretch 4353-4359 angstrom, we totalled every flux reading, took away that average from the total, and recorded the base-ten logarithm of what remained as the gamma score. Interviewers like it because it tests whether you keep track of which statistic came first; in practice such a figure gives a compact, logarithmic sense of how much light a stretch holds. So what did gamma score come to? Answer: 1.49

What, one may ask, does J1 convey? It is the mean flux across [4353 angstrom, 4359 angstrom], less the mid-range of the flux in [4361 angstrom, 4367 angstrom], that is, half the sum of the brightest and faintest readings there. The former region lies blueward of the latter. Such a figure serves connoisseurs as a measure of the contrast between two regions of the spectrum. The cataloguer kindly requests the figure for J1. 2.2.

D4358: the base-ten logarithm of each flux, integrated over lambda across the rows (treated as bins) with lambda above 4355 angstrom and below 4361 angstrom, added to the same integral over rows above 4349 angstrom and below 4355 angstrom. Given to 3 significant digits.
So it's 14.2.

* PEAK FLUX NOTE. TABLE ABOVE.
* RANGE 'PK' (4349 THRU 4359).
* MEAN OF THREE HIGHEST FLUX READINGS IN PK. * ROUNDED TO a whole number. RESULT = 17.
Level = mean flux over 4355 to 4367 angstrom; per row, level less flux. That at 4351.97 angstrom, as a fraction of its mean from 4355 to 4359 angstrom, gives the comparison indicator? 1.4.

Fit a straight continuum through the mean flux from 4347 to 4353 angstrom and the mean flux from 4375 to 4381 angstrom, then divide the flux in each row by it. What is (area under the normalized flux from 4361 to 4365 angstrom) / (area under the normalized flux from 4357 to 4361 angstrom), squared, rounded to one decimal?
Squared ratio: 1.1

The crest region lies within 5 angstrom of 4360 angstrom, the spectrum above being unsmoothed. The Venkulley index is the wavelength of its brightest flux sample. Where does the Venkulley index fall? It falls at 4355.98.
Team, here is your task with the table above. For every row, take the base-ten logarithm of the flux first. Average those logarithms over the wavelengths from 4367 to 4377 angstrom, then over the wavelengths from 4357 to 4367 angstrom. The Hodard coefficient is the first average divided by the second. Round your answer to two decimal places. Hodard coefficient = 1.19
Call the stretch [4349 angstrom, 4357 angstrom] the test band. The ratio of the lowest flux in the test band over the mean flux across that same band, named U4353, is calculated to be 0.88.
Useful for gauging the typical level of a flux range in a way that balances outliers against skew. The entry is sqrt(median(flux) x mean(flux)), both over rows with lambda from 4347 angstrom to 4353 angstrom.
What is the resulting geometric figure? 16.7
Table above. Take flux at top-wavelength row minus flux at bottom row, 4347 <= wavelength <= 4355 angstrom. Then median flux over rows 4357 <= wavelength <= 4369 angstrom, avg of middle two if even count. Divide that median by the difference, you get -11.6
